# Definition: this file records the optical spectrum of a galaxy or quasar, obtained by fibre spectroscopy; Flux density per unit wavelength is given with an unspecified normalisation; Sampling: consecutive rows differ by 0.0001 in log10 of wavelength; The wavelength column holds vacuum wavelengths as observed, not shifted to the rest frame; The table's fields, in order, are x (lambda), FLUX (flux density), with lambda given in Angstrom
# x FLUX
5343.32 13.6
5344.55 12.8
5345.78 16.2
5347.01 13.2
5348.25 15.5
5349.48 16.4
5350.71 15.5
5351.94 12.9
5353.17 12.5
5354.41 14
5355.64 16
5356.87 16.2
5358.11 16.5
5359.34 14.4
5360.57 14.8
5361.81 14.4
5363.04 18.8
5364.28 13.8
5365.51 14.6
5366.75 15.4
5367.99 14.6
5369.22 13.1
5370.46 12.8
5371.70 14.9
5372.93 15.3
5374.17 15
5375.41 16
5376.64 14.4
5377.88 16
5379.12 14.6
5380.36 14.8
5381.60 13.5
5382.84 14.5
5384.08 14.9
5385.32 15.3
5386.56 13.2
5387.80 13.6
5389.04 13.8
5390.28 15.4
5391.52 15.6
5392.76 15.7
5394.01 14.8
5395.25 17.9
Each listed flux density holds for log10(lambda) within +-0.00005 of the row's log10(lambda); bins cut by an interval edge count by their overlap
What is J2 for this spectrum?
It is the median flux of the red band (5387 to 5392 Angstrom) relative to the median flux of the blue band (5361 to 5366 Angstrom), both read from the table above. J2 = 1.01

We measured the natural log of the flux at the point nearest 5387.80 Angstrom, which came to 2.61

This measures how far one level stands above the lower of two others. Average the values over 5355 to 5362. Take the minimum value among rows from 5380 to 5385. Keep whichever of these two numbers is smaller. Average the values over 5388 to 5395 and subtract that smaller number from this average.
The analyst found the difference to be 1.6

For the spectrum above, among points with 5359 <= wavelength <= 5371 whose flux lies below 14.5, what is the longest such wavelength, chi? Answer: 5370.46 Angstrom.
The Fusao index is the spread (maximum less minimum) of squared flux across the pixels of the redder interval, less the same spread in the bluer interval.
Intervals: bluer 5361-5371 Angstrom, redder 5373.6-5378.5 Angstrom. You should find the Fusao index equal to -141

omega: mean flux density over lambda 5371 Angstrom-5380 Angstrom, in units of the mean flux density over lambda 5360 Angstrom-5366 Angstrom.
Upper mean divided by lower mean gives 0.99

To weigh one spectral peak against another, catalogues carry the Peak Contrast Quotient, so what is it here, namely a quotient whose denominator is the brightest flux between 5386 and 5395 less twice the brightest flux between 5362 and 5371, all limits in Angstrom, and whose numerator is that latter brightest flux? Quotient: -0.858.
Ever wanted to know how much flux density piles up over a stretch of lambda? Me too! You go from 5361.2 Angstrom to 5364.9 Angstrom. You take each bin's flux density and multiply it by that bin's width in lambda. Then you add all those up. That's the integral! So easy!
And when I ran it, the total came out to 58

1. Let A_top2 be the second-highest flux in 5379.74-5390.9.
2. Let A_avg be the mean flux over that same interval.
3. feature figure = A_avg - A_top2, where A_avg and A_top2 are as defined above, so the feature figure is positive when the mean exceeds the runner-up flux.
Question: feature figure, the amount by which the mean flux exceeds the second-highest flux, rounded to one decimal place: -1.0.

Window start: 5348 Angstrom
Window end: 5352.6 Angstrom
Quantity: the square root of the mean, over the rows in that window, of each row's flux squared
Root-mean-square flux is 15.1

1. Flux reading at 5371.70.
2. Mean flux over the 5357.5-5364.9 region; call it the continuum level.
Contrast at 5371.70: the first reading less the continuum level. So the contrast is -0.6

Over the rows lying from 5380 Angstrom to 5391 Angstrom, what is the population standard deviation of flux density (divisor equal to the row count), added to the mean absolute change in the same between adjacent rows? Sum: 1.7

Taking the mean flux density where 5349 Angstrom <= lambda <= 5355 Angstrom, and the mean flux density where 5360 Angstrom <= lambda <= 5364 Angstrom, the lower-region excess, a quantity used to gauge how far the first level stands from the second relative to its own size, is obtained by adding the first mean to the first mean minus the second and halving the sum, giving 6.3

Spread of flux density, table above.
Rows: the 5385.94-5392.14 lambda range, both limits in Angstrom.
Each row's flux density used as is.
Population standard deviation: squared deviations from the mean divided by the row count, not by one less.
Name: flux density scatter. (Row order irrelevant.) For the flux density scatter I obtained 1.0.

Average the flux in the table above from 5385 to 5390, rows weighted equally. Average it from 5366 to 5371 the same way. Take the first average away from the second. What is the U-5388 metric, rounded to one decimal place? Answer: 0.0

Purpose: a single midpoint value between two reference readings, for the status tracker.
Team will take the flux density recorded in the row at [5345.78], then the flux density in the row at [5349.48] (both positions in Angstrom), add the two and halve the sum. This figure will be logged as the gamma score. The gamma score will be 16.3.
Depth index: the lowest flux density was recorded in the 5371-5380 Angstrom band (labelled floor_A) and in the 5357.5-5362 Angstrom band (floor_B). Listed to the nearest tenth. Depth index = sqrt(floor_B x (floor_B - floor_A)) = 0.0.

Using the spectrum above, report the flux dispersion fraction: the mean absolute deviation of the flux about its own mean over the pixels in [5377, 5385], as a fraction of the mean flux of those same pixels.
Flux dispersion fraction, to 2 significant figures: 0.035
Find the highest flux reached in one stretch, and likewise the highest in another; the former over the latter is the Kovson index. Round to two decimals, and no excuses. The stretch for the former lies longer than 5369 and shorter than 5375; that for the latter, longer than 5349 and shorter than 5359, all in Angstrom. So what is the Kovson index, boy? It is 0.93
